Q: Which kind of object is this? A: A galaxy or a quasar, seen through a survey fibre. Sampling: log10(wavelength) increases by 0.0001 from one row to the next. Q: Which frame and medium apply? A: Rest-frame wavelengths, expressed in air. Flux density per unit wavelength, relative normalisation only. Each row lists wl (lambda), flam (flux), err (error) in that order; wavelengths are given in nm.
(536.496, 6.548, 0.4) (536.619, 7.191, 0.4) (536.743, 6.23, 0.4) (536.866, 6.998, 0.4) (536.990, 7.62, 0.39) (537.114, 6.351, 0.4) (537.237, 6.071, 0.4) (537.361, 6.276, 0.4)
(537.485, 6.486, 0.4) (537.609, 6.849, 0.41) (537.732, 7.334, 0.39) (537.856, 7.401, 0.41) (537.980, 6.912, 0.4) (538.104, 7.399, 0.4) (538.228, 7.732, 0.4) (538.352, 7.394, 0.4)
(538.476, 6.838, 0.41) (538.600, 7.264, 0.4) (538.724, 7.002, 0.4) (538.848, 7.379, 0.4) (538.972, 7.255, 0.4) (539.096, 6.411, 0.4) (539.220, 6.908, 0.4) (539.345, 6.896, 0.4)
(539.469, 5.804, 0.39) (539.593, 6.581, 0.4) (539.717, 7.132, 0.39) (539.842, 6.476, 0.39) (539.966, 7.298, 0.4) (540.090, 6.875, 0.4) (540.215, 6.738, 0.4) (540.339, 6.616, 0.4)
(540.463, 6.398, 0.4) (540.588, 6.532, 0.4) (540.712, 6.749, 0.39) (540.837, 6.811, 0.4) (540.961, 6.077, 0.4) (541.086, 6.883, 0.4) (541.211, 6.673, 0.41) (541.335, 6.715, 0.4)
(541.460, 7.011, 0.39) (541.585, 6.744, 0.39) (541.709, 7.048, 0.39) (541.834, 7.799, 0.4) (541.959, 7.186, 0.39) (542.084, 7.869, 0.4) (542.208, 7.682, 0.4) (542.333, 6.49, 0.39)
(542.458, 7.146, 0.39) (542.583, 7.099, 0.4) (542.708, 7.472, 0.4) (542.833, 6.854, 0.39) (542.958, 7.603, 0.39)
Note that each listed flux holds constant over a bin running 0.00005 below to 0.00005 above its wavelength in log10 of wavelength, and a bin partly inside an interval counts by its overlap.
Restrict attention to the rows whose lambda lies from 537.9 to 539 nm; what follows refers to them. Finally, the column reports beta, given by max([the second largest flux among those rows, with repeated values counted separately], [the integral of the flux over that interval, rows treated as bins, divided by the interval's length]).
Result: 7.40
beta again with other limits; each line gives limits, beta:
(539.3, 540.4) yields 7.13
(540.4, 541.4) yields 6.81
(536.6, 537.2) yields 7.19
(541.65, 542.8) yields 7.80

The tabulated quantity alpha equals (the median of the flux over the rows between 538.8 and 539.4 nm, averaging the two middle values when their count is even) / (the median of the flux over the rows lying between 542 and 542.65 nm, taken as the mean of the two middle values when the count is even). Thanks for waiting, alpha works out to 0.97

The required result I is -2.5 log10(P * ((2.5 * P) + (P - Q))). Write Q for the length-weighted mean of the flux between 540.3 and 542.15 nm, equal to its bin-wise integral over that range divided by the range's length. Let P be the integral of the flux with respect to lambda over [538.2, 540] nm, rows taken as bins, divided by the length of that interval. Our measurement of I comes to -5.20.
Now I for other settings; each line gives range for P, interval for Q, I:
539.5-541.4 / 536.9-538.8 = -5.10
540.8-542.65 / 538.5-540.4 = -5.24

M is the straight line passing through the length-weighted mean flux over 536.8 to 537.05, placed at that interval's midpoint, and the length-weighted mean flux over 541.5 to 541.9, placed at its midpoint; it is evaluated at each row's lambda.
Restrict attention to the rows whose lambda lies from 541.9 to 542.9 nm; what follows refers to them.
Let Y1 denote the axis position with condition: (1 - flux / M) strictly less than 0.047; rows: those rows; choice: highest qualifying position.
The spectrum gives 542.833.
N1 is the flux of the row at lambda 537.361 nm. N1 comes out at 6.276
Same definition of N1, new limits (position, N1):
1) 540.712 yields 6.749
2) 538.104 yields 7.399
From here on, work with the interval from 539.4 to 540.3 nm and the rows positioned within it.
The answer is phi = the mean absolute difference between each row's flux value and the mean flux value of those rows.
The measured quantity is 0.35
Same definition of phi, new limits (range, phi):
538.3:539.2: 0.28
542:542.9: 0.38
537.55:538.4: 0.23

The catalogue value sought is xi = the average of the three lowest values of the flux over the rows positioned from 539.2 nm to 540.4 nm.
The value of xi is 6.29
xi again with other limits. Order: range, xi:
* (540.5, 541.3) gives 6.43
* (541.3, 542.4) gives 6.65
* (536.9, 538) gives 6.23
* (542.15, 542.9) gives 6.81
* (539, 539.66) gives 6.27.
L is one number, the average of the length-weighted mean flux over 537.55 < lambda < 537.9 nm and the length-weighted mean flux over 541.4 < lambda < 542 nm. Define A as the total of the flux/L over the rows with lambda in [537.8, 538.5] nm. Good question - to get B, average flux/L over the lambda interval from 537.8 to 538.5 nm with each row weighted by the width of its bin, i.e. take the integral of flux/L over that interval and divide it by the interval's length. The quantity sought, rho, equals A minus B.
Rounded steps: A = 6.08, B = 1.017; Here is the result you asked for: 5.07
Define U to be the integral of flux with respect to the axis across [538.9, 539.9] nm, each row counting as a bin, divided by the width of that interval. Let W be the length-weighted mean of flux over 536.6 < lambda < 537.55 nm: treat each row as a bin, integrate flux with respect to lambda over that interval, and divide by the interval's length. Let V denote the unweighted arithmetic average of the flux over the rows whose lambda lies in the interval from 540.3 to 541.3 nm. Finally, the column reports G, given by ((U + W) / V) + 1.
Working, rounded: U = 6.69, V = 6.6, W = 6.62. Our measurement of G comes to 3.02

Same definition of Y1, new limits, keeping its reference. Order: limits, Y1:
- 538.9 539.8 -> 539.717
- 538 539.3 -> 539.220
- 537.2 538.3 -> 538.228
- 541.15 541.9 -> 541.834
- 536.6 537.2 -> 536.990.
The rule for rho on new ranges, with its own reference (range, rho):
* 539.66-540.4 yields 4.78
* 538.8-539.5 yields 4.72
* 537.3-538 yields 4.79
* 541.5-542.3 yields 5.15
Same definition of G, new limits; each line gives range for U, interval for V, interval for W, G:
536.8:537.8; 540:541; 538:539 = 3.12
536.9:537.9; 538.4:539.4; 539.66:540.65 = 2.94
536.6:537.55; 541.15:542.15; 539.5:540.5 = 2.88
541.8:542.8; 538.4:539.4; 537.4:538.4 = 3.07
